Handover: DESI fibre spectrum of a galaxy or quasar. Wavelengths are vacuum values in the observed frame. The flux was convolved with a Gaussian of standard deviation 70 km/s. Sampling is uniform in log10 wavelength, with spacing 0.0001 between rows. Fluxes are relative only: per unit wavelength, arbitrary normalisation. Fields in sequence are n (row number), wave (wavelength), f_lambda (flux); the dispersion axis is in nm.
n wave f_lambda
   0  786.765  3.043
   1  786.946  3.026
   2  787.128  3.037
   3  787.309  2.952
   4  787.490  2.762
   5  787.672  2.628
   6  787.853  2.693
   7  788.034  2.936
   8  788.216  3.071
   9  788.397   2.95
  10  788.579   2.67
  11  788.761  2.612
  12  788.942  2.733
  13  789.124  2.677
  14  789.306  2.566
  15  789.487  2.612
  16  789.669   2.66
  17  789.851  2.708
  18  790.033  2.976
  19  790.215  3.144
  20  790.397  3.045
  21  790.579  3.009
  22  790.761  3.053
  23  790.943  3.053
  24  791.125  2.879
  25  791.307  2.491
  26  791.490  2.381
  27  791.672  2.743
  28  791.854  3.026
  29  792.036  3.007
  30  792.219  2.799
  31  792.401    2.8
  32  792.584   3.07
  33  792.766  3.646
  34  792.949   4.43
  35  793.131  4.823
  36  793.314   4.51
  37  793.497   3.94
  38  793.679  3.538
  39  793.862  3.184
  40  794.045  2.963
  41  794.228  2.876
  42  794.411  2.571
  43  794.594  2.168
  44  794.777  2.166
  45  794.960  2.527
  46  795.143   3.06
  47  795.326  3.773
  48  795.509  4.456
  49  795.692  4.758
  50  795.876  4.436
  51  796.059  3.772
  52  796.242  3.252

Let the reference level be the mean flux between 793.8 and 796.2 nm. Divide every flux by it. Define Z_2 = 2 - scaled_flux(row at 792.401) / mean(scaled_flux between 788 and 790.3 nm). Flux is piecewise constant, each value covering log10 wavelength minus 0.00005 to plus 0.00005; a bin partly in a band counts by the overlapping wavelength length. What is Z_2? 1.00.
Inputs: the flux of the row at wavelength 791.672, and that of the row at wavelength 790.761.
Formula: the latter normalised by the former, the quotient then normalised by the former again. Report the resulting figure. 0.41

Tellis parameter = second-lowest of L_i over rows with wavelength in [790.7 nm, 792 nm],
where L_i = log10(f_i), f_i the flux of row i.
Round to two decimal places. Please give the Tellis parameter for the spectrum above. 0.40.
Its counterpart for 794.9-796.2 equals 0.49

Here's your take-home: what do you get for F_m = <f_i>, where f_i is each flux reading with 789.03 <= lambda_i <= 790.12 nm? 2.70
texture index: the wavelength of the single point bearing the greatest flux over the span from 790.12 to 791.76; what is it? 790.215 nm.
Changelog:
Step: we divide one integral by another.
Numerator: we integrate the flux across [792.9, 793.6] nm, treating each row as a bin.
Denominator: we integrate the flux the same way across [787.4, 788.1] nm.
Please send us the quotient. 1.6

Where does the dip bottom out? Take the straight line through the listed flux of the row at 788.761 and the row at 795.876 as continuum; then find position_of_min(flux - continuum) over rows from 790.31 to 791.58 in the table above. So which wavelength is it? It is 791.490 nm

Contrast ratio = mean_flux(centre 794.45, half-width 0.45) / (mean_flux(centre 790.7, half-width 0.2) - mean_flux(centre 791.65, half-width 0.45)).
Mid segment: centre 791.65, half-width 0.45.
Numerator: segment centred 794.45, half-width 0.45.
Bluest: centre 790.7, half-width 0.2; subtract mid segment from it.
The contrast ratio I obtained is 8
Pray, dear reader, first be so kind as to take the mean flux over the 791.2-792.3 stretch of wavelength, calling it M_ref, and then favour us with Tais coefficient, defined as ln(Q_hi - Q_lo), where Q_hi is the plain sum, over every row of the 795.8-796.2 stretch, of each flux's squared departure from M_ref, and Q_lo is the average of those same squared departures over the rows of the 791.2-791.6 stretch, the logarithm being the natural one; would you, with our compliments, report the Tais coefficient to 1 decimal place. 1.3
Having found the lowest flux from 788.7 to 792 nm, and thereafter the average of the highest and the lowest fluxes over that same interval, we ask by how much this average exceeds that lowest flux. 0.38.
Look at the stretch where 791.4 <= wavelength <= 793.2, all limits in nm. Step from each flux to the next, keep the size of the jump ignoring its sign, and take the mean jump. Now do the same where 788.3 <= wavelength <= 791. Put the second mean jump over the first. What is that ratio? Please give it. 0.31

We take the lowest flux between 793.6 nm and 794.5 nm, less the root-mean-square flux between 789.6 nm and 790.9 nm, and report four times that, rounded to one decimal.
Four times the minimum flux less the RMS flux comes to -1.5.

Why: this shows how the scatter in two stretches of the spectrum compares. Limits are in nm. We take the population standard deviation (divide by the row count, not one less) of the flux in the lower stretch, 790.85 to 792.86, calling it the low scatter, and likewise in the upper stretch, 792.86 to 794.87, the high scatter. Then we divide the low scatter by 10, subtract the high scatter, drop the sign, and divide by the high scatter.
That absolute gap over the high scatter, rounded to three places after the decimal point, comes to 0.964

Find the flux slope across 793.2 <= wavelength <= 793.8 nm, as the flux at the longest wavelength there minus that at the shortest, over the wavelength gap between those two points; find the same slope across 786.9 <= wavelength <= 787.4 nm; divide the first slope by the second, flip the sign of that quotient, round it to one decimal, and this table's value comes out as -13.1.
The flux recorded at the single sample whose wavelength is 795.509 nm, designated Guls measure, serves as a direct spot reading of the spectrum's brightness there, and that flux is 4.456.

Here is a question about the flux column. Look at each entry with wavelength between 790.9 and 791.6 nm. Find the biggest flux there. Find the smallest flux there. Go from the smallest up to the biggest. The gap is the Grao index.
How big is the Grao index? 0.7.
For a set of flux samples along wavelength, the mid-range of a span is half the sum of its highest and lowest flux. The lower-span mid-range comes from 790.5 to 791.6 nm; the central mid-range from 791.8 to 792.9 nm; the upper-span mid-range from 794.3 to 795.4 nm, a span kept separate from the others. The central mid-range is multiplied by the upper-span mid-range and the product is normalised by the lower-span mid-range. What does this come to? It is 3.52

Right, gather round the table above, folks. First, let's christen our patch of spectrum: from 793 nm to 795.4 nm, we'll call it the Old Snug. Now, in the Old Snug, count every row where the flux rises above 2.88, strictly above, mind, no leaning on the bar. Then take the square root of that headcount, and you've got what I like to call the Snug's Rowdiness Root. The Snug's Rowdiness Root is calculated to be 2.8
